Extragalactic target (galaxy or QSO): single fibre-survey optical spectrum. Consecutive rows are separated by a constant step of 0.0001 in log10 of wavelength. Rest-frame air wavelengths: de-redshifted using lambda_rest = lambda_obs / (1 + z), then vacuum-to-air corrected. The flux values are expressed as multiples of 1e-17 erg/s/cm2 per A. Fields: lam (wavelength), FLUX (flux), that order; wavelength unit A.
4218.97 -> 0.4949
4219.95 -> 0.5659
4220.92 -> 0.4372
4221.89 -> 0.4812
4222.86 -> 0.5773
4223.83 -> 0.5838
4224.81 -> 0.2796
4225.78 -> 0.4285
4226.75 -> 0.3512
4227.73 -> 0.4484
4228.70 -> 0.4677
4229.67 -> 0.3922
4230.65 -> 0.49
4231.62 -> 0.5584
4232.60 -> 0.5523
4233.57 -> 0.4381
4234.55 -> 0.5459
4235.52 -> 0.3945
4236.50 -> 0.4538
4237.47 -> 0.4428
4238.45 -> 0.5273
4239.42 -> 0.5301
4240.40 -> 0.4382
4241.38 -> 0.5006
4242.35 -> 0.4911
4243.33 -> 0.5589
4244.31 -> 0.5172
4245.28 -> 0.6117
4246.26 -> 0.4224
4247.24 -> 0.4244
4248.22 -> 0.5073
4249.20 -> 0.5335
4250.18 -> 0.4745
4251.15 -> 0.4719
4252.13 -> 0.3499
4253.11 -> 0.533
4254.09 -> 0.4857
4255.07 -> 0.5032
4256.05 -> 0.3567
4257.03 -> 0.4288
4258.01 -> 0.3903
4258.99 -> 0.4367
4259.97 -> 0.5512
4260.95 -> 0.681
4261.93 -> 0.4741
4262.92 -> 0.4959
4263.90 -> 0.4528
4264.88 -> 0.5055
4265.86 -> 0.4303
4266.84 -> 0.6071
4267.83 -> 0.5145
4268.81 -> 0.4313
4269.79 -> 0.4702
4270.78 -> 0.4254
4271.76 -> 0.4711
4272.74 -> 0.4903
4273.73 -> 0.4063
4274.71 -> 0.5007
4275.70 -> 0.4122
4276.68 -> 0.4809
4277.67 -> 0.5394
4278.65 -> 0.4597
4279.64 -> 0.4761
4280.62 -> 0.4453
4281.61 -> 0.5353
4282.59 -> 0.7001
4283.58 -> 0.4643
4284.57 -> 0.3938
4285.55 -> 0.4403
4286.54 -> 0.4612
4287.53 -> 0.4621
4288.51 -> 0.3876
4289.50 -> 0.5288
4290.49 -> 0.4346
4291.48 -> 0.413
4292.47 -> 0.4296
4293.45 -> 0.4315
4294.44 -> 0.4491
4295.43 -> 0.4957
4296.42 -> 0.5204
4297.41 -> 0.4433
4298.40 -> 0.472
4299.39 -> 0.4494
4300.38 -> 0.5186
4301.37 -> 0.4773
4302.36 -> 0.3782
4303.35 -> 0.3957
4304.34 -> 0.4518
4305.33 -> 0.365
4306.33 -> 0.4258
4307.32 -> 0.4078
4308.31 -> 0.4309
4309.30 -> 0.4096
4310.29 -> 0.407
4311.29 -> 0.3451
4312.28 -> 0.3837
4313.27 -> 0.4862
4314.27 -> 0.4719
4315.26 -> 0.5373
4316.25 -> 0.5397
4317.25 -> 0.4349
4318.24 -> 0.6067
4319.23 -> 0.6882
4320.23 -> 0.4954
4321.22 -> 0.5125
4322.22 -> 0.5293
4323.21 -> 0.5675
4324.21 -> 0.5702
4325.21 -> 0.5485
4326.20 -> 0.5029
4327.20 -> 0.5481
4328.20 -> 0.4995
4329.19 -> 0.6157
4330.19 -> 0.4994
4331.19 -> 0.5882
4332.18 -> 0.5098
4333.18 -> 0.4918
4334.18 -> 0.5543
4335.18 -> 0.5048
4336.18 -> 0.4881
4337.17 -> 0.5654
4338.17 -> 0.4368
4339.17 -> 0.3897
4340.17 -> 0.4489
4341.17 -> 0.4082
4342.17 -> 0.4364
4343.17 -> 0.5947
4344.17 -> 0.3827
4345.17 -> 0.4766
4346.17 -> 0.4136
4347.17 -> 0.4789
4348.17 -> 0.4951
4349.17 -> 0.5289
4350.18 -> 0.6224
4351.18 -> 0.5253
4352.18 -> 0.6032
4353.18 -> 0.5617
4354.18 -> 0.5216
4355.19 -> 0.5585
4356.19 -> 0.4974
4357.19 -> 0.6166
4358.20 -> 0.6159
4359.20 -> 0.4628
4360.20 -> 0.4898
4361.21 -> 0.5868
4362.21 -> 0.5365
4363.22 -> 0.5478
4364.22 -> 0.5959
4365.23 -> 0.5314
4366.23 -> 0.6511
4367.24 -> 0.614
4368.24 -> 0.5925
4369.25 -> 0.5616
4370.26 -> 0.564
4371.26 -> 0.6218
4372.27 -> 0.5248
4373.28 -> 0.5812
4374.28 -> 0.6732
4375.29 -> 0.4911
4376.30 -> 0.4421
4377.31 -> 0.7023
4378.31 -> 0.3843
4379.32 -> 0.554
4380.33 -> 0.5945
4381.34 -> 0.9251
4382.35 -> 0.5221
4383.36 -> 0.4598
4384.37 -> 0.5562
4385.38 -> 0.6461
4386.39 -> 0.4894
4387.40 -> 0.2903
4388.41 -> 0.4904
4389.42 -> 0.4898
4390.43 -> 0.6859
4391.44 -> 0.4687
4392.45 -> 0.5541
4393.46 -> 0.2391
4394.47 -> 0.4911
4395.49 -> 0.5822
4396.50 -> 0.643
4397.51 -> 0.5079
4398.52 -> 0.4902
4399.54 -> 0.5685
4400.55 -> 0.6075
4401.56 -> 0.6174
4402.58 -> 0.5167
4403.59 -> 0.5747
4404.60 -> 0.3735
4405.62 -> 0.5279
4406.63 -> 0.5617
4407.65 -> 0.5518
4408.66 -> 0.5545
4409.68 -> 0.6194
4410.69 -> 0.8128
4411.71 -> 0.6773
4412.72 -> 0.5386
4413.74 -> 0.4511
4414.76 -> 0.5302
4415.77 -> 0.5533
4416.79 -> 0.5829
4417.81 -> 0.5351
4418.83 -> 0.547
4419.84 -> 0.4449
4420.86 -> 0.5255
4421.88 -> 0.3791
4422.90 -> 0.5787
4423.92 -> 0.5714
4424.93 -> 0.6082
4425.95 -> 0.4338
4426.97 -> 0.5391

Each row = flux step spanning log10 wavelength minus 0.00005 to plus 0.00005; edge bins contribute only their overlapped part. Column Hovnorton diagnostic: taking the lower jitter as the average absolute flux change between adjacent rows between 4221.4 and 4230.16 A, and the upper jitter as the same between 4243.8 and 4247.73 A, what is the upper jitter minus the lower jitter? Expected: -0.008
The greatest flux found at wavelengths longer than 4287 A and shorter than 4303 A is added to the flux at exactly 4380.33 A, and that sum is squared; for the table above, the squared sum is 1.3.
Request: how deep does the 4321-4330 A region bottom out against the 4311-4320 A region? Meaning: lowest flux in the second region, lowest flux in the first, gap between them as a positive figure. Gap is 0.15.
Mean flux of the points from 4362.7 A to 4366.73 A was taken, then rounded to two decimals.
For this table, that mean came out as 0.58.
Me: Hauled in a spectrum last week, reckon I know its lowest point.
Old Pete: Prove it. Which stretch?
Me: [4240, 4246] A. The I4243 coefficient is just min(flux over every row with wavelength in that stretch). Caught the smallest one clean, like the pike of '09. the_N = 0.4382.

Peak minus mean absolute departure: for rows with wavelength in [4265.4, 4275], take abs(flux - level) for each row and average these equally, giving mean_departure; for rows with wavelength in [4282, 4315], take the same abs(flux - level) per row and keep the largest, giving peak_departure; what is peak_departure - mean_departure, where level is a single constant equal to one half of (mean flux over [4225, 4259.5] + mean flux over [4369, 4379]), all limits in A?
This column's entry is 0.13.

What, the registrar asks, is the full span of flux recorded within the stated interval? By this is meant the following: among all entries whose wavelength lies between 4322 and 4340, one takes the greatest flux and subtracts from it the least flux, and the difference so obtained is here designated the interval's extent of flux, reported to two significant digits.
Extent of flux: 0.23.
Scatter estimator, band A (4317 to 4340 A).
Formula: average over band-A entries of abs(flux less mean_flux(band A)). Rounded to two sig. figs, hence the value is 0.050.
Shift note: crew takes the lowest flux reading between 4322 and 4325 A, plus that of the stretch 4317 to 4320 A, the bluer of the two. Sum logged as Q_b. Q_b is 0.964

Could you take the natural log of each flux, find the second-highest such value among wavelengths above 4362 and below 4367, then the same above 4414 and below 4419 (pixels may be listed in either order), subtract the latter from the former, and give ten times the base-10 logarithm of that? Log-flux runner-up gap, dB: -11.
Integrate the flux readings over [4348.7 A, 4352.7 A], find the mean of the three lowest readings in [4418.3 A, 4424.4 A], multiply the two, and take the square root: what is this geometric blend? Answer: 1.0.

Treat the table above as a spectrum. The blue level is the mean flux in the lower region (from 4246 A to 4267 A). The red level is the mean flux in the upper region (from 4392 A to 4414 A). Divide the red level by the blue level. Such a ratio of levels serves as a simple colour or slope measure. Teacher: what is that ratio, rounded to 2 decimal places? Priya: 1.15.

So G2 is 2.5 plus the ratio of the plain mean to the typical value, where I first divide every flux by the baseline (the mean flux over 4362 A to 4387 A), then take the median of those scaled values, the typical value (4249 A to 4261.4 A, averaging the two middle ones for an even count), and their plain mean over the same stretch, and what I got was 3.50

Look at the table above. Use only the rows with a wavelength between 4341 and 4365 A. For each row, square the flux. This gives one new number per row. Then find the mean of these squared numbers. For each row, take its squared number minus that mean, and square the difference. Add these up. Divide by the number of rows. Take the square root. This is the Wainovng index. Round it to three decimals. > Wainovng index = 0.071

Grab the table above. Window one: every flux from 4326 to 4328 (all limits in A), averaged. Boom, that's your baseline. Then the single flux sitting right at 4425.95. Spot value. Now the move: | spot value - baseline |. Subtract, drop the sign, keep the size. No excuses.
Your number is 0.09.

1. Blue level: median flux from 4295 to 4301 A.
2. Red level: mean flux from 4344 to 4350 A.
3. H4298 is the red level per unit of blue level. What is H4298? 1.0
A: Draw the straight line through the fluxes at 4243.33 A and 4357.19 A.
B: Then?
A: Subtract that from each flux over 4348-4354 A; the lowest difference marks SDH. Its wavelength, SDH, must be 4348.17 A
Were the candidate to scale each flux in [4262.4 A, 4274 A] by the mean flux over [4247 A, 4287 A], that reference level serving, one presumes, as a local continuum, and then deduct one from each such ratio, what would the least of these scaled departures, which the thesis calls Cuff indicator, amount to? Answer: -0.15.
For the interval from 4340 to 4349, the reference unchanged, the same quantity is -0.20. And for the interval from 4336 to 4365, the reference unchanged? -0.20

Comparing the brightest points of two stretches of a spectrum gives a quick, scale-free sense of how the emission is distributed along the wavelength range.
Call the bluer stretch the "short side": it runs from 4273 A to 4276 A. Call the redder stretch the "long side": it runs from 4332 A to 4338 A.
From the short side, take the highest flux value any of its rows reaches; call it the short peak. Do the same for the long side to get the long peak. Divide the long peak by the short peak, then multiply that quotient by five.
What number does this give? 5.6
